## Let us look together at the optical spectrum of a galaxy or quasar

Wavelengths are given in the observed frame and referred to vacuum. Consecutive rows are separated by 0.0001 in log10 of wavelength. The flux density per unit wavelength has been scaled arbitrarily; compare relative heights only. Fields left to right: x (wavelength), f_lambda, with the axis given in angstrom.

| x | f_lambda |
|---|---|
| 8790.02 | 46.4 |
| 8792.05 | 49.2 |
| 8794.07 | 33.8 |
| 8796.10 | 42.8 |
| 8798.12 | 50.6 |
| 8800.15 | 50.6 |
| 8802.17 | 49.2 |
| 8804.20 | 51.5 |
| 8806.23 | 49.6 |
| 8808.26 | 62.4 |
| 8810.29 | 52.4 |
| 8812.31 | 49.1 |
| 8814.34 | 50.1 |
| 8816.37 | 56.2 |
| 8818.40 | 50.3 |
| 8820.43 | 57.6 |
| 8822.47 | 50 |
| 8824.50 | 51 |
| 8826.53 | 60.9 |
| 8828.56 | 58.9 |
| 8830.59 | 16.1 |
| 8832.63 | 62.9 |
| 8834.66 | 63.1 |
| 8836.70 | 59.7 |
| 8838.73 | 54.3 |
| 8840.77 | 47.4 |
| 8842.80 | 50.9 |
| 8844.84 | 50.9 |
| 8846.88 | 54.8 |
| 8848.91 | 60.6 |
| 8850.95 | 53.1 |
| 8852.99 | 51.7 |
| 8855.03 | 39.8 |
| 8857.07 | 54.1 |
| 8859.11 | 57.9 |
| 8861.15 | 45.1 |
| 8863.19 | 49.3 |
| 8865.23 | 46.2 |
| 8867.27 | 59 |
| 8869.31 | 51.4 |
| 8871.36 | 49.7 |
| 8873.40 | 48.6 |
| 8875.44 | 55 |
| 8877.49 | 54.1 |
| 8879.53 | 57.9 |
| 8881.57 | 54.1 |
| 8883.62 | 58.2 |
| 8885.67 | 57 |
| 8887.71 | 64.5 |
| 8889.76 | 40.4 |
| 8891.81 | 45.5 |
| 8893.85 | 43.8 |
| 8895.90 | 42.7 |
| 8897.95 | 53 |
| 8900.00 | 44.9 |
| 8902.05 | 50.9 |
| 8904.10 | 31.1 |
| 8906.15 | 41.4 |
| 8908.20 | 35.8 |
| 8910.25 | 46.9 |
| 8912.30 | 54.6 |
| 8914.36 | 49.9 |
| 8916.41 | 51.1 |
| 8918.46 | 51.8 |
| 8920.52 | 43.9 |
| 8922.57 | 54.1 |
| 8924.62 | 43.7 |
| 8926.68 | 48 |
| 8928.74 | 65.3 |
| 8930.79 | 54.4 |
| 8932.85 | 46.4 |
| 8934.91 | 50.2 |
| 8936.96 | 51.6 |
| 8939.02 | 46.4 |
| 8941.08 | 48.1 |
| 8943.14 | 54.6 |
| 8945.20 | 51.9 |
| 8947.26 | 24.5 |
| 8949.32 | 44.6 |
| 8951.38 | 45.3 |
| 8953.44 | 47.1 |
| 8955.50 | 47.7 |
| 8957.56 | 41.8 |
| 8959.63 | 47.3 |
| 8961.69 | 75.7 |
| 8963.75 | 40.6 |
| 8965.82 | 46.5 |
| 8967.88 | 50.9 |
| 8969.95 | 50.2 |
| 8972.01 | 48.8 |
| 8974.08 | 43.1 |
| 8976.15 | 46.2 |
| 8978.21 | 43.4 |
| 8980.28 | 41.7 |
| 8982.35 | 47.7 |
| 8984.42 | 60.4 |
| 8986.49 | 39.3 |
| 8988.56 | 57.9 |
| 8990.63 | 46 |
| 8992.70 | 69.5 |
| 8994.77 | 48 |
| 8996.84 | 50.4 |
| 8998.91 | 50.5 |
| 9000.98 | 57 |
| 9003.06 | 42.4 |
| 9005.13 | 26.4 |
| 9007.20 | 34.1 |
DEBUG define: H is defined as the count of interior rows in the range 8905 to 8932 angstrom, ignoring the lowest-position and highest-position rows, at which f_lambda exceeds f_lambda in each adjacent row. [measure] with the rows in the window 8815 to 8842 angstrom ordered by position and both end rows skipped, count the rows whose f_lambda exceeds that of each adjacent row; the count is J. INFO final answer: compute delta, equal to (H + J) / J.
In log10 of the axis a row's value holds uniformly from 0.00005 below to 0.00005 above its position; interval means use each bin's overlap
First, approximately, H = 4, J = 3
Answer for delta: 2.3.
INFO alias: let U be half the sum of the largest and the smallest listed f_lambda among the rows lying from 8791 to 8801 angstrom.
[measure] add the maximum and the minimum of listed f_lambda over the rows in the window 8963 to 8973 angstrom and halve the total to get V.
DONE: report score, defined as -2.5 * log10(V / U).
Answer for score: -0.09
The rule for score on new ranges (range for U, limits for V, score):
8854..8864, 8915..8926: 0.00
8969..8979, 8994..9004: -0.07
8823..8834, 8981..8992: -0.25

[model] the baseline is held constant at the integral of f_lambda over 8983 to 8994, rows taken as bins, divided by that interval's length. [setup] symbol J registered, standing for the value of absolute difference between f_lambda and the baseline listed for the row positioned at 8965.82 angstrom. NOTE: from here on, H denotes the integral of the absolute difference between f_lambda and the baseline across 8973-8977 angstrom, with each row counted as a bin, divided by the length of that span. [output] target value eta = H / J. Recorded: 1.2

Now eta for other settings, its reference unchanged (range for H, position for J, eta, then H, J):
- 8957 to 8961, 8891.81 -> 1.2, 10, 9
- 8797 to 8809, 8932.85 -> 0.6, 5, 8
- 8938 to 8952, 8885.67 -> 3.3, 9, 3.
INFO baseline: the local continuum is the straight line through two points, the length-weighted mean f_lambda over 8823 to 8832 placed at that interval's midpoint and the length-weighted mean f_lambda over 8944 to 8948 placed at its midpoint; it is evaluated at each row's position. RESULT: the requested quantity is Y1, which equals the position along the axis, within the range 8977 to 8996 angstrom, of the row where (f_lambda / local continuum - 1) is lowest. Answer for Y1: 8986.49 angstrom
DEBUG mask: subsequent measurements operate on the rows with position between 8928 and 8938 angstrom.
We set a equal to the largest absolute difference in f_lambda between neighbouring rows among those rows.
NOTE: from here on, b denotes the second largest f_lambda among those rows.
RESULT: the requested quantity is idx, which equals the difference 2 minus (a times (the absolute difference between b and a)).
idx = -472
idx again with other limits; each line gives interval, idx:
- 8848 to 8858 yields -567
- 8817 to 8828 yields -470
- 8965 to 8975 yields -252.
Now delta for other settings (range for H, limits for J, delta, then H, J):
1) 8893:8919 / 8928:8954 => 3.0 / 4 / 2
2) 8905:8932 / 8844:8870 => 2.0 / 4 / 4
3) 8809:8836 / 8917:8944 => 2.0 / 3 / 3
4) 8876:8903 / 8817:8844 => 2.7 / 5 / 3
